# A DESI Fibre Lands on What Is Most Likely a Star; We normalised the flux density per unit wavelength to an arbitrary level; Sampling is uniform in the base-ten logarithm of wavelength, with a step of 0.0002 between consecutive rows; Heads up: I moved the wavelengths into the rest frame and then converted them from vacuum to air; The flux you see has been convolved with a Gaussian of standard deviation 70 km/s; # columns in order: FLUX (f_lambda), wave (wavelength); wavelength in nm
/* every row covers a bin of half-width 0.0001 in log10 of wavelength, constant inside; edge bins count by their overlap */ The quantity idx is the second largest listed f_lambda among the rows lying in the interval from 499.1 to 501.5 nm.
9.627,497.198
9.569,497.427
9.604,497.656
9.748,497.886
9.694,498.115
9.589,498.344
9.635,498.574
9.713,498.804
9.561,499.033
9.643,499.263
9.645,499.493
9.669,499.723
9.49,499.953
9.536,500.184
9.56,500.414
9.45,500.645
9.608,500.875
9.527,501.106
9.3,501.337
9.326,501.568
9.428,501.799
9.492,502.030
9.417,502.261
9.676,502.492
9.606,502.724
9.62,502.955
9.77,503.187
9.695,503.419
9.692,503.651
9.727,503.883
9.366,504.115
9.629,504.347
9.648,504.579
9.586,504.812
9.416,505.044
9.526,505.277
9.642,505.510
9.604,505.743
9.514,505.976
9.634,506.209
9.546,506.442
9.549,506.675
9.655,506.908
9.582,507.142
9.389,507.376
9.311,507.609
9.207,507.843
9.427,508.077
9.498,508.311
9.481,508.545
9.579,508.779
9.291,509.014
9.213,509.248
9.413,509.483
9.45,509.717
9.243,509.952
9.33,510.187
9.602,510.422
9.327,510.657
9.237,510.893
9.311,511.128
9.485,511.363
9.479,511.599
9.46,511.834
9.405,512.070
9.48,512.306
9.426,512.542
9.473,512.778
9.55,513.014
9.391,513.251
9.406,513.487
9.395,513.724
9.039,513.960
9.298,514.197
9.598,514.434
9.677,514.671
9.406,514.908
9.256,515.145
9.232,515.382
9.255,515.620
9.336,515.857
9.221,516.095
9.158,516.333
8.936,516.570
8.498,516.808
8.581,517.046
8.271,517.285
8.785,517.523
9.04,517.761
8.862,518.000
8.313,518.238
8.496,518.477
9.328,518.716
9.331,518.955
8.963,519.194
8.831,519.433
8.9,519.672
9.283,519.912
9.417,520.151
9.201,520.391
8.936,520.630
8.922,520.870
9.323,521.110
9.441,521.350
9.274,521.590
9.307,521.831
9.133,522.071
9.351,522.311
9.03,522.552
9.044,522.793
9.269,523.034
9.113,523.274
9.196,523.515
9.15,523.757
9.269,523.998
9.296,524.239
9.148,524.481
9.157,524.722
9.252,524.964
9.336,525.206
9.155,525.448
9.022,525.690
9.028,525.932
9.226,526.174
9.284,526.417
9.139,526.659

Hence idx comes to 9.645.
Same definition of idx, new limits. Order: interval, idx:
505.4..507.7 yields 9.642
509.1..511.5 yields 9.485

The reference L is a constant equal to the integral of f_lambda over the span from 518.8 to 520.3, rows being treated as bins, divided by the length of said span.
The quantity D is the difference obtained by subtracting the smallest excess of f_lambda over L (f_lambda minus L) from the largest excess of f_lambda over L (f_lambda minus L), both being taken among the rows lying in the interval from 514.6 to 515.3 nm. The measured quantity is 0.4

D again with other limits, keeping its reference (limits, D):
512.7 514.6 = 0.6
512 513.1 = 0.1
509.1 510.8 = 0.4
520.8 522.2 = 0.5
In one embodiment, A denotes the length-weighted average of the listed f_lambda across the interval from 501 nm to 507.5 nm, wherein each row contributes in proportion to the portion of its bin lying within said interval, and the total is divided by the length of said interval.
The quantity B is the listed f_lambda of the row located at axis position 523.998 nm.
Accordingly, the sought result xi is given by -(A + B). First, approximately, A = 9.6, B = 9.269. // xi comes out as -18.8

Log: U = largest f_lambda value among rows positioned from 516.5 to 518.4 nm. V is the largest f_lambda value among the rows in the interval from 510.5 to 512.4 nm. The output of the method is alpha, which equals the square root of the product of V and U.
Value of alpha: 9.26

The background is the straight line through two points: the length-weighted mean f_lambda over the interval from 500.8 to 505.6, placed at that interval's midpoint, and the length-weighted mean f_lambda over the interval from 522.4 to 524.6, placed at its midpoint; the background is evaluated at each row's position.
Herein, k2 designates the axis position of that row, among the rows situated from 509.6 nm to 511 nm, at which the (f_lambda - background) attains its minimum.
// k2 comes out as 509.952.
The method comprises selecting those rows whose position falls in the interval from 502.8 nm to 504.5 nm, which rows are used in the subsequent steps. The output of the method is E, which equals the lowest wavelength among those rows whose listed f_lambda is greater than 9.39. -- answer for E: 502.955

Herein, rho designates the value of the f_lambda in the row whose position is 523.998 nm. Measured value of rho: 9.269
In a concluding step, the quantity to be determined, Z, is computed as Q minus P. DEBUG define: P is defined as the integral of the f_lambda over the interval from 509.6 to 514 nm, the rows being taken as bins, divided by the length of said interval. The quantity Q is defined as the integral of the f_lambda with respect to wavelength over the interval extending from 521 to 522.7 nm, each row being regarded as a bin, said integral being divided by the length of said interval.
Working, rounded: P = 9.4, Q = 9.26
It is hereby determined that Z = -0.1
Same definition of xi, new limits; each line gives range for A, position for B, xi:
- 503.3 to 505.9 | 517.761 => -18.6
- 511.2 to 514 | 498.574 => -19.1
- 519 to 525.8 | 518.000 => -18.0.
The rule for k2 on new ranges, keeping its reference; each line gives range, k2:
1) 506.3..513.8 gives 507.843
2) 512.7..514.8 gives 513.960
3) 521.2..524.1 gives 522.552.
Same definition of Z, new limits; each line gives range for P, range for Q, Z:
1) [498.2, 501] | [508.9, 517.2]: -0.3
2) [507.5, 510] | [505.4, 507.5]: 0.2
